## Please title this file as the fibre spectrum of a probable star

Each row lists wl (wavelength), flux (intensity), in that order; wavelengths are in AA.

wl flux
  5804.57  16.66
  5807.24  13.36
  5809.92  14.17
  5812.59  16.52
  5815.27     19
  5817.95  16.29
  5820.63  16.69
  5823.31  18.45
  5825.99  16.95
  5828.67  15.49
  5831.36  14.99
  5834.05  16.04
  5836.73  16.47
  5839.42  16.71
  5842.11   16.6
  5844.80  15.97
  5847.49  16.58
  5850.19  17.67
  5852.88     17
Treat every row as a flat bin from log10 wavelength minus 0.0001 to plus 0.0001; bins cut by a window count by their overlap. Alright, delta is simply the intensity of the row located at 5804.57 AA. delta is 16.66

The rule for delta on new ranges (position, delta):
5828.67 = 15.49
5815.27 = 19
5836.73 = 16.47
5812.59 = 16.52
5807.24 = 13.36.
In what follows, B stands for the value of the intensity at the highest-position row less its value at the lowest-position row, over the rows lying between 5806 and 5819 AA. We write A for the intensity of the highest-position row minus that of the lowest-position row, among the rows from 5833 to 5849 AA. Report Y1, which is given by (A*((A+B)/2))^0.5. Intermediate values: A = 1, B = 2.9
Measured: 1.0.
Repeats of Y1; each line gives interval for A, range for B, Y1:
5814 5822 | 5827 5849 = 1.2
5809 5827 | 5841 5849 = 2.0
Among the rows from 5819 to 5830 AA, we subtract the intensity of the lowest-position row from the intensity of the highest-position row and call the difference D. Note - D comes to -1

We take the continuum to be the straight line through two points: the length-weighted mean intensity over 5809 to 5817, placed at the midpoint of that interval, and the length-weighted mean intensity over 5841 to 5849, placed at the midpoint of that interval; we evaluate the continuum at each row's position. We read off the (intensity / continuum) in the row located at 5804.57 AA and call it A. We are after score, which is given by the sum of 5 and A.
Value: 5.99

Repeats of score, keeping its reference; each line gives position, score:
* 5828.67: 5.94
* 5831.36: 5.91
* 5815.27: 6.14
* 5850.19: 6.08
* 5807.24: 5.80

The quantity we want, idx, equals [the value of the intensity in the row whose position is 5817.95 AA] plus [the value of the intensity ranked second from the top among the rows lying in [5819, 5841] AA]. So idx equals 33.2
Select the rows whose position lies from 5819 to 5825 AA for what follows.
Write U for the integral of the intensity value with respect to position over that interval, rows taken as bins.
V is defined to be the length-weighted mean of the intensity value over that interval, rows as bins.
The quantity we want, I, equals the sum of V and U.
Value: 122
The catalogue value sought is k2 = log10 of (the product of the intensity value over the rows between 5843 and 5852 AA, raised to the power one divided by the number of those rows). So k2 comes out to 1.22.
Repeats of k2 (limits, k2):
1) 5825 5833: 1.20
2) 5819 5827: 1.24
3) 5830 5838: 1.20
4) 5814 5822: 1.24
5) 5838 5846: 1.22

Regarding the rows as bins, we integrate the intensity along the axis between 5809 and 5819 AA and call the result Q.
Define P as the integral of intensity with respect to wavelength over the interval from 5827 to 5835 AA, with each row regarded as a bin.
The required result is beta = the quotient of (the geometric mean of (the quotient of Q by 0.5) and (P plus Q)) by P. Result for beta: 2.5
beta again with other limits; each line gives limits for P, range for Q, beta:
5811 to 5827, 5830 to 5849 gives 2.2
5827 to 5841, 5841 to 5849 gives 1.4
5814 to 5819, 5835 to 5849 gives 4.3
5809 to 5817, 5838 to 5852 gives 3.1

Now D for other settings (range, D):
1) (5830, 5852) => 3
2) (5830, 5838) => 1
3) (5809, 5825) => 4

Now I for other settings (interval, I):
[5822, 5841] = 329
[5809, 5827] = 322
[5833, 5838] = 98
